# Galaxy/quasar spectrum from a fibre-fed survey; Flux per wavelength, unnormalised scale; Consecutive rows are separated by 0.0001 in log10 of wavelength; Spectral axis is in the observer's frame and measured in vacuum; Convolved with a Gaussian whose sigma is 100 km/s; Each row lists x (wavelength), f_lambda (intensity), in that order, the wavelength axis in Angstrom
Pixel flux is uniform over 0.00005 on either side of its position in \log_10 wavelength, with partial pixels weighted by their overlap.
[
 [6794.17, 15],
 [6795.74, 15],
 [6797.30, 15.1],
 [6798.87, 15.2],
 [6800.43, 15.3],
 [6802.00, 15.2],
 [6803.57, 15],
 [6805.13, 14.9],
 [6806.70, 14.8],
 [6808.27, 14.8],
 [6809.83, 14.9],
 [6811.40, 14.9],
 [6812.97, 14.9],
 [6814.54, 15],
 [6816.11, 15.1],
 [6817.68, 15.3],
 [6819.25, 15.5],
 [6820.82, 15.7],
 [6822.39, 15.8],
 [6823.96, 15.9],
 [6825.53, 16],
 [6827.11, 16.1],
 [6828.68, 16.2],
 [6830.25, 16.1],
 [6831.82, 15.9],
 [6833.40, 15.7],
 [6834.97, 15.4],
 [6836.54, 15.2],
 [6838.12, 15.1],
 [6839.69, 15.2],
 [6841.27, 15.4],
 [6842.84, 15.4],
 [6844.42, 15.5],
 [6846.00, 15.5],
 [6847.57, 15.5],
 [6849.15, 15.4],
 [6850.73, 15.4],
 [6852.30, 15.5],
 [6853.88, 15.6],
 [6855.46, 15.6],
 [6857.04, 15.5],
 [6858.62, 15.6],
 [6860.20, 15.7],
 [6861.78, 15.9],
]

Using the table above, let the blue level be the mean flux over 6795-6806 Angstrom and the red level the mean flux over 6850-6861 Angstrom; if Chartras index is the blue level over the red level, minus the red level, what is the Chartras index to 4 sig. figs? -14.59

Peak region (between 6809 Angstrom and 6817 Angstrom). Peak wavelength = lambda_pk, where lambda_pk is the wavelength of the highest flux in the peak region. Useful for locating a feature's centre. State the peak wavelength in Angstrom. 6816.11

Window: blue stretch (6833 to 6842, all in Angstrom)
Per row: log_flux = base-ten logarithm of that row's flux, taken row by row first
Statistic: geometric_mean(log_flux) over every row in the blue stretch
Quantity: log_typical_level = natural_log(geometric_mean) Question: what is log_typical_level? 0.170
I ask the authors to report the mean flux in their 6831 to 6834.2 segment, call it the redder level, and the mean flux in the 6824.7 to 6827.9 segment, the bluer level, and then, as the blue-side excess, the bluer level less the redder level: 0.2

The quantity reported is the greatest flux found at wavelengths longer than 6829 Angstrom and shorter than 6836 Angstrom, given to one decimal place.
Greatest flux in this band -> 16.1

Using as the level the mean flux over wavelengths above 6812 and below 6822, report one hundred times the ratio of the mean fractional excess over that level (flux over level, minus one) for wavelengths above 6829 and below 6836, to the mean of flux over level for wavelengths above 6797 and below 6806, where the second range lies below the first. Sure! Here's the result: 3.5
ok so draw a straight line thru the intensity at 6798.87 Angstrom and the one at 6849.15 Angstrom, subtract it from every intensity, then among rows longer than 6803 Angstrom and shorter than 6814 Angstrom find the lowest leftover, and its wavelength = 6808.27 Angstrom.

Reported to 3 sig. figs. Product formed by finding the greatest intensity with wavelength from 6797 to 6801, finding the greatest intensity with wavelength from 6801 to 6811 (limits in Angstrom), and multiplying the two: 233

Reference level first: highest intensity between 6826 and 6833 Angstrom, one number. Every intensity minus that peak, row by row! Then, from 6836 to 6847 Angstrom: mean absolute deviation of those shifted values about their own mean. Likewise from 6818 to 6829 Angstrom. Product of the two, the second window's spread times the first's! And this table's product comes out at 0.026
